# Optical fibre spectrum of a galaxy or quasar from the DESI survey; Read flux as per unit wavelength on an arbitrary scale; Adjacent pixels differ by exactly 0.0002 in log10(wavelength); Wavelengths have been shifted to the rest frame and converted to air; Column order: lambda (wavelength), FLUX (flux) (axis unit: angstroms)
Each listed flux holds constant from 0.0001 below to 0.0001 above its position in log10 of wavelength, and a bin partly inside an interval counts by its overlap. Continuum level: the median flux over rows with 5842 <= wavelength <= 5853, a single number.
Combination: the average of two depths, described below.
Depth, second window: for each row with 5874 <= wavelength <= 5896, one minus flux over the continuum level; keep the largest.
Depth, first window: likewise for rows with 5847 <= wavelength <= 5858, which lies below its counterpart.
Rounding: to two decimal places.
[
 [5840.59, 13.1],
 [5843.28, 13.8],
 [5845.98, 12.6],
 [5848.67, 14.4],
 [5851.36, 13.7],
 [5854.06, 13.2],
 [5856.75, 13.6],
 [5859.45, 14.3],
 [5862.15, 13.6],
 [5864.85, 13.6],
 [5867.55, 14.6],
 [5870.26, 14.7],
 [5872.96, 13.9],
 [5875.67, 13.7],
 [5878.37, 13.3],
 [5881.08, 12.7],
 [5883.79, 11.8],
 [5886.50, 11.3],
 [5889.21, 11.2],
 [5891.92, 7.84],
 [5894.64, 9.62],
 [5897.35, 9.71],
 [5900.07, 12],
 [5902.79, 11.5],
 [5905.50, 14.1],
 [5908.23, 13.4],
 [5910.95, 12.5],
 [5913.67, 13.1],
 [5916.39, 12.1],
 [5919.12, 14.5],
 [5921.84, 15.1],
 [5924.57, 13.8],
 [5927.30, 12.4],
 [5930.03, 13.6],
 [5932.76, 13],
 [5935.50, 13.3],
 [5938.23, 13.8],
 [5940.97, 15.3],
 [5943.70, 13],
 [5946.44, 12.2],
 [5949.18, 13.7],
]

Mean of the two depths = 0.23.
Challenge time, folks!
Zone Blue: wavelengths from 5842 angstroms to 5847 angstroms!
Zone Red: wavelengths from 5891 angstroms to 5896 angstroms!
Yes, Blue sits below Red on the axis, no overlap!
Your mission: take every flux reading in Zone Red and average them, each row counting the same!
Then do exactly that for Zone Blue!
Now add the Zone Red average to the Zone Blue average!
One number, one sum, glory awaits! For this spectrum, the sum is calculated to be 22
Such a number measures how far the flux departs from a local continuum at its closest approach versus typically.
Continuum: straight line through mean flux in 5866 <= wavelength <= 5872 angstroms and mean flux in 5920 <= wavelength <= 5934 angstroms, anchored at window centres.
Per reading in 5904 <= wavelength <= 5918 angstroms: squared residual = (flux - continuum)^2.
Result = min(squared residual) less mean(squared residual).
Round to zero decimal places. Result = -1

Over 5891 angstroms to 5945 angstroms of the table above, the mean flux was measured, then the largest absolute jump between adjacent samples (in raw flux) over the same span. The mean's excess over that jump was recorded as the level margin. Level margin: 10.1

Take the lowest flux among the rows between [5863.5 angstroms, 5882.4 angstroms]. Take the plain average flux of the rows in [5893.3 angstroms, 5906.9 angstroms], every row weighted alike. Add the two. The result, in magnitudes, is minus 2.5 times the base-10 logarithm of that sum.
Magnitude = -3.45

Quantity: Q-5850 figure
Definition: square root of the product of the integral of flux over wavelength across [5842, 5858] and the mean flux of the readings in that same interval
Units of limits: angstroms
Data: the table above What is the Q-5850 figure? 54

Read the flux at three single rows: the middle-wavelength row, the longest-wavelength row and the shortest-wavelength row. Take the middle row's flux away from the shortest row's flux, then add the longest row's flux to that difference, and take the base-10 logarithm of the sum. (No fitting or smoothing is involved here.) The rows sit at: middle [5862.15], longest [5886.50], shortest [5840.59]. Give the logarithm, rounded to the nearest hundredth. 1.03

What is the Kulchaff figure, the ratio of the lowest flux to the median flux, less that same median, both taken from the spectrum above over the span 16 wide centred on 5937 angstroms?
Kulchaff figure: -12.5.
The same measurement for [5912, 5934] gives -12.4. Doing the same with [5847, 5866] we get -12.6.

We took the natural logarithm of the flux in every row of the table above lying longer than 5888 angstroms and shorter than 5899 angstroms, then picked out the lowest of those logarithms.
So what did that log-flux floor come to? 2.06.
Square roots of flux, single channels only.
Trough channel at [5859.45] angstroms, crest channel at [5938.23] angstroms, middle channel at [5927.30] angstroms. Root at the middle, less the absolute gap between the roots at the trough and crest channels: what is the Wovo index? 3.45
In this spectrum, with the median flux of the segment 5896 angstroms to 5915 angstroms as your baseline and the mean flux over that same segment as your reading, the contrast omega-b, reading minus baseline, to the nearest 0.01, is -0.17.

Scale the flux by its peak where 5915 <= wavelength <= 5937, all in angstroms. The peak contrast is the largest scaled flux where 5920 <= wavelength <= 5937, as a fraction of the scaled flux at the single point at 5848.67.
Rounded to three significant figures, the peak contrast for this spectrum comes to 1.05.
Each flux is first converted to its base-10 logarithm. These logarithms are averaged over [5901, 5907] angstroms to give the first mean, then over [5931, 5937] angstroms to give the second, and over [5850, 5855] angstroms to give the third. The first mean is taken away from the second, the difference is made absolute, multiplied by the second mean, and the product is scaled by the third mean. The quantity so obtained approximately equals 0.02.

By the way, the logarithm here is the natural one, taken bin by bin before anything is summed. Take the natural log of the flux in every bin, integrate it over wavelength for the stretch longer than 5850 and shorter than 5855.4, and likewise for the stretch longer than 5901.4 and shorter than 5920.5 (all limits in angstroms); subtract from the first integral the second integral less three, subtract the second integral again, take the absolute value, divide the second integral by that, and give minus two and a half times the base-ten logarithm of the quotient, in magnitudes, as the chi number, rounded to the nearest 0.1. 0.5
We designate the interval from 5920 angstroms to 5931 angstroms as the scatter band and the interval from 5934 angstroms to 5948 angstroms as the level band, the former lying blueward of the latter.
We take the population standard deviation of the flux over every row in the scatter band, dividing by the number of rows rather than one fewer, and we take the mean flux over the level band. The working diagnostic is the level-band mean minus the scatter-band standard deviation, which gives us 12.6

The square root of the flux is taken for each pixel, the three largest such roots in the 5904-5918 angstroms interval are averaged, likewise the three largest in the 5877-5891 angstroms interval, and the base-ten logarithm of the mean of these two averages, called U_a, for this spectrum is 0.558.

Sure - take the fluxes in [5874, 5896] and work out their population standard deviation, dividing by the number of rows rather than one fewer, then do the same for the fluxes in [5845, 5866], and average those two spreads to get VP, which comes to 1.18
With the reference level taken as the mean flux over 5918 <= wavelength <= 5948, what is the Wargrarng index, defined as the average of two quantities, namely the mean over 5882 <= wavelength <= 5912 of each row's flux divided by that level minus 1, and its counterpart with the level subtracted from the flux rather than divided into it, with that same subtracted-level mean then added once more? -3.5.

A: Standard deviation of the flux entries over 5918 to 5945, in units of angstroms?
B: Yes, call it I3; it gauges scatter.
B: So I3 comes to 0.9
